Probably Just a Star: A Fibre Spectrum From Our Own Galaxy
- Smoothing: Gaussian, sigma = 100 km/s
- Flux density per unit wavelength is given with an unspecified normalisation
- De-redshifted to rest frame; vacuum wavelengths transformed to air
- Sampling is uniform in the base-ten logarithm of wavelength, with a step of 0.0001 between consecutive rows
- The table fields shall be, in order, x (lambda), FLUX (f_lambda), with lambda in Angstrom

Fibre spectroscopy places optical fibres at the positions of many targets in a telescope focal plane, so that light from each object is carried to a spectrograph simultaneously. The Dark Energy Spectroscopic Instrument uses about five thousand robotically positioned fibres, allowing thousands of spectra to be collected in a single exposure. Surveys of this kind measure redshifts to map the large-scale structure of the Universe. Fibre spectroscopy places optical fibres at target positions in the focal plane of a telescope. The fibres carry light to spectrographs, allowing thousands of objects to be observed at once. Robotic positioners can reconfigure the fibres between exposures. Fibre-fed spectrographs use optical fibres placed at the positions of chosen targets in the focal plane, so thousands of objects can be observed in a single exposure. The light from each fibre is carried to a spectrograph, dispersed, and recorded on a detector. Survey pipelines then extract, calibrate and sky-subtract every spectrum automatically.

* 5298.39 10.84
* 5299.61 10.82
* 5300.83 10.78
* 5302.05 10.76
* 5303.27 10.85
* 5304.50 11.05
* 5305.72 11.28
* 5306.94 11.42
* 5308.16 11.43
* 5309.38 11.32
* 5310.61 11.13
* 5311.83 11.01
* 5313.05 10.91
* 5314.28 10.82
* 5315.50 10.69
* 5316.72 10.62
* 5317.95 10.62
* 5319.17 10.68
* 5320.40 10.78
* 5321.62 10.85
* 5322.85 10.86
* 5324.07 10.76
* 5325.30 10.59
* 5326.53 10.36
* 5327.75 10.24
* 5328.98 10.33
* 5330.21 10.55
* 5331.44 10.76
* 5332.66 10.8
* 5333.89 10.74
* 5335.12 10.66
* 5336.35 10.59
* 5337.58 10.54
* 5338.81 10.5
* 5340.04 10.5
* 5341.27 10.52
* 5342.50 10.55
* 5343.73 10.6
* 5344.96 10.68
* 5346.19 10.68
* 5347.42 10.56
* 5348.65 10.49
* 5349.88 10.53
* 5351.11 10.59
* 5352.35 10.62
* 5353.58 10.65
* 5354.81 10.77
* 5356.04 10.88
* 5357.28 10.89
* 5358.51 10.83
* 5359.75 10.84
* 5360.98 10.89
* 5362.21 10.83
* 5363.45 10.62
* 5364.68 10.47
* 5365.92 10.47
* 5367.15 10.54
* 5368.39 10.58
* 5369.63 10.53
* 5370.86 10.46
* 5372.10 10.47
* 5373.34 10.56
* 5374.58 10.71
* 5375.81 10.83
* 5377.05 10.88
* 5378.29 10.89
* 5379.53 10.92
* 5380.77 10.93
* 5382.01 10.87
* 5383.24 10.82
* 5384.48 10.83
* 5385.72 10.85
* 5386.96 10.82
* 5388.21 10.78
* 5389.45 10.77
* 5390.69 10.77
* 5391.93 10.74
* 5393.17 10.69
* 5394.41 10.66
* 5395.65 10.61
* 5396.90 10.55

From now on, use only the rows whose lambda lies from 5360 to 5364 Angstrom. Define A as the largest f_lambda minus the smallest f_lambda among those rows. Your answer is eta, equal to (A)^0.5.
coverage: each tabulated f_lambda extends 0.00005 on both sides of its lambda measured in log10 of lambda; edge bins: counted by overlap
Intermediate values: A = 0.27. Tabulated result 0.52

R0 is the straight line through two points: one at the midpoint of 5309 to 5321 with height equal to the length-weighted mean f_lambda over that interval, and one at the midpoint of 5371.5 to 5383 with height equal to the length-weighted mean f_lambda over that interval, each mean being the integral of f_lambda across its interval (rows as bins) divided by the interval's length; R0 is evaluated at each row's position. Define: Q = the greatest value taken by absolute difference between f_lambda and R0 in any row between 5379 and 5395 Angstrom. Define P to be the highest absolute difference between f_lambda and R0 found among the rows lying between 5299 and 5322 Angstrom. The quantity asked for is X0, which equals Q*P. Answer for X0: 0.083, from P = 0.6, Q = 0.14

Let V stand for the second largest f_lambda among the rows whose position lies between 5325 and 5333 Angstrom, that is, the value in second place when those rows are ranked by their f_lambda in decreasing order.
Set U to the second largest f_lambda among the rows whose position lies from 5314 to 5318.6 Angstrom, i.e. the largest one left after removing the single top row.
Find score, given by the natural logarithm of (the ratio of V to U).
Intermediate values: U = 10.69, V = 10.76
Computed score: 0.007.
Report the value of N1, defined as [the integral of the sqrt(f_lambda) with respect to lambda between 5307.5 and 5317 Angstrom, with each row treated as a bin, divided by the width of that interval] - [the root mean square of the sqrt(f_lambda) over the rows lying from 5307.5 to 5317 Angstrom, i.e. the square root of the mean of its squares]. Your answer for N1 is 0.0037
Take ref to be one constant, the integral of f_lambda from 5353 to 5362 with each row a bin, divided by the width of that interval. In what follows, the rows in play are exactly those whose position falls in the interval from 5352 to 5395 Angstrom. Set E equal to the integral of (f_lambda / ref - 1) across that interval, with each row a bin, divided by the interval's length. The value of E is -0.009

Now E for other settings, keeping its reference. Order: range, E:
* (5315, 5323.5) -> -0.009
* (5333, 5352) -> -0.023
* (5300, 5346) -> -0.006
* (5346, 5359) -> -0.014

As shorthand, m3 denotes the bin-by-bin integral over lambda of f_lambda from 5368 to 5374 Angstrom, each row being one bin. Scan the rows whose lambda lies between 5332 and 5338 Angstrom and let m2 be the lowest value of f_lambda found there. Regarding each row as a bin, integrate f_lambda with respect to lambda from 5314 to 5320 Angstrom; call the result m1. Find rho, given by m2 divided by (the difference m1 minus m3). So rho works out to 10.0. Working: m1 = 64.1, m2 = 10.54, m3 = 63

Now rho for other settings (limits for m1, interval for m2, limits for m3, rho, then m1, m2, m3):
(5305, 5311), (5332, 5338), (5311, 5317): 3.7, 67.9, 10.54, 65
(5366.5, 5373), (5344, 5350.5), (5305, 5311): 24.2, 68.3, 10.49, 68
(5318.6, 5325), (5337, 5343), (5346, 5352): 1.9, 68.9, 10.5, 63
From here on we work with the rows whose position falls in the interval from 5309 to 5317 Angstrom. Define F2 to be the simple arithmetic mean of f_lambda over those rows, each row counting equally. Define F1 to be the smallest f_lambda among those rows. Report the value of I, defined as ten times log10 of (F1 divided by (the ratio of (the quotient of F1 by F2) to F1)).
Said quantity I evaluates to 20.6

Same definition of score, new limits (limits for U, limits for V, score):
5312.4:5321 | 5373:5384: 0.009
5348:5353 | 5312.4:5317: 0.021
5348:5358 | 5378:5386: 0.004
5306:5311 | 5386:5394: -0.058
